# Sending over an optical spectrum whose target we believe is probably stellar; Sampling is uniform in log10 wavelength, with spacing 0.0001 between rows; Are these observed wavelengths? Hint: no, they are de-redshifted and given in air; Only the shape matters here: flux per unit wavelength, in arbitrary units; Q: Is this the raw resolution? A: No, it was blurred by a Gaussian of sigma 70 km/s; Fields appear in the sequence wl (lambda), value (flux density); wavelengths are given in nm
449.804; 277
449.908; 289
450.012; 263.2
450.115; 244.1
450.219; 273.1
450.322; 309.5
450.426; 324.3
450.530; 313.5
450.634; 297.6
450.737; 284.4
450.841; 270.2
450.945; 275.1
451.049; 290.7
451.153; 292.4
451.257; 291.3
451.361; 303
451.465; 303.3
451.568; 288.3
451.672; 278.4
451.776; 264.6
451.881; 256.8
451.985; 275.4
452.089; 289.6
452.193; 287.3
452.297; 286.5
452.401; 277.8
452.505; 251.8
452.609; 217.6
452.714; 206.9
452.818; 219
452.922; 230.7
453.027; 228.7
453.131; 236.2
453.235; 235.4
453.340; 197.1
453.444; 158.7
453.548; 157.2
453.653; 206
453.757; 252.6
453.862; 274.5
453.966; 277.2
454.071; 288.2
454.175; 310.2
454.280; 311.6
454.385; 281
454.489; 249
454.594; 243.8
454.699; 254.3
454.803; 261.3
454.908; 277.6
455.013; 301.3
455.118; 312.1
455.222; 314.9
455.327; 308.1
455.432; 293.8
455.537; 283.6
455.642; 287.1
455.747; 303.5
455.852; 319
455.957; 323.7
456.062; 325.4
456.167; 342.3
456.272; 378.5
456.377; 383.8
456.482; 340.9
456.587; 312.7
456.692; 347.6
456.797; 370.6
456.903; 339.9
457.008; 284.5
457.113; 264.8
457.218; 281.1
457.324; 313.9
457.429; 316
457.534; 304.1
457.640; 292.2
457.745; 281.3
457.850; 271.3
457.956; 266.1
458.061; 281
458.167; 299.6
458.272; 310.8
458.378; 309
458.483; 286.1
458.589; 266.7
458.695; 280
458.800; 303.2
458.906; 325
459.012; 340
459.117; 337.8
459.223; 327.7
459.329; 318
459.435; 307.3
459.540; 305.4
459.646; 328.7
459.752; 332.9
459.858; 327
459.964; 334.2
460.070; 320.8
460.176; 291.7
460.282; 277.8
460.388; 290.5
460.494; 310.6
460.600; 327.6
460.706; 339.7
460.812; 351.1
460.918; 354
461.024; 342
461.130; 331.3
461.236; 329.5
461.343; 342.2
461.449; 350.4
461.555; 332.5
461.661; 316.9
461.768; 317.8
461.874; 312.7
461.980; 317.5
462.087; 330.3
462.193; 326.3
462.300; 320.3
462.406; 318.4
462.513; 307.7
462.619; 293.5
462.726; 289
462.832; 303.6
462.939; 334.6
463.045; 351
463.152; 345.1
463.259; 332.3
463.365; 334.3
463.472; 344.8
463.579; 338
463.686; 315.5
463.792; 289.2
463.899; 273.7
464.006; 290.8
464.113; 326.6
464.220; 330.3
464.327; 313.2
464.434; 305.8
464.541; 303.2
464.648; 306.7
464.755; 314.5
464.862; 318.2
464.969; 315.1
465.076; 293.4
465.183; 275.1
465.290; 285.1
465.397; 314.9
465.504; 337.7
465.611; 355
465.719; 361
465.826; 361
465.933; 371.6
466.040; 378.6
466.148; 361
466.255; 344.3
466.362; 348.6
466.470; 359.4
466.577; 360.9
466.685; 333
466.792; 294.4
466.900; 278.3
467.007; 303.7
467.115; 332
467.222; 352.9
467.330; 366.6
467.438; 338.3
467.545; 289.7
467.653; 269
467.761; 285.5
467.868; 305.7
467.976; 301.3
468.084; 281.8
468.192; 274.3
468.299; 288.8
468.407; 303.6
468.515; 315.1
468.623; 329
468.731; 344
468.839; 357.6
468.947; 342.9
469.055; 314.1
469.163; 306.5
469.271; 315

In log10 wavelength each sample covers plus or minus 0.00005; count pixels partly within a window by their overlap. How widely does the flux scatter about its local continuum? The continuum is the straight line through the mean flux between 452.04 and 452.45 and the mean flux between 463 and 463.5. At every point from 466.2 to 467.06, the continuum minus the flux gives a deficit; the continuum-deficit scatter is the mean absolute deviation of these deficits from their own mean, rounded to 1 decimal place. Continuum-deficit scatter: 27.8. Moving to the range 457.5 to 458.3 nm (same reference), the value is 13.4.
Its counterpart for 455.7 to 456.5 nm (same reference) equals 20.8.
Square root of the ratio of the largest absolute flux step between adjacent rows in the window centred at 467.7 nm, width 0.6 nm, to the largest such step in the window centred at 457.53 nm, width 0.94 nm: 1.22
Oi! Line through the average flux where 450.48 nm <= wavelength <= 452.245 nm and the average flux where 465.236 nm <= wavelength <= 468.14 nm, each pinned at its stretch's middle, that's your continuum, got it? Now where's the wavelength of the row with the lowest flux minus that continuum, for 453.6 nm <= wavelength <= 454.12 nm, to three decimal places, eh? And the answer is 453.653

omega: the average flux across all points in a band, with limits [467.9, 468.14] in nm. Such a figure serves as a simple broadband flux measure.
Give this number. 292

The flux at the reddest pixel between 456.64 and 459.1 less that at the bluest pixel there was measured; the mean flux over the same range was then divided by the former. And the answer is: -40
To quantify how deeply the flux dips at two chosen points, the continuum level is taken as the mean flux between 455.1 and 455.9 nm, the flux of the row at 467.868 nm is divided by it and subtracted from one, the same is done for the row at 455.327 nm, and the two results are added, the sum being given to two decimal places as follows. -0.03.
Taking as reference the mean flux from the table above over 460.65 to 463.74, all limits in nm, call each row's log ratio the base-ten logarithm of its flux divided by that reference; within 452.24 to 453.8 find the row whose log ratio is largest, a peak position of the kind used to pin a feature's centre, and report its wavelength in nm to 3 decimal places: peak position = 452.297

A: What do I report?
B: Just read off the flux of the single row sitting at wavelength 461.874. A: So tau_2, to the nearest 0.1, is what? 312.7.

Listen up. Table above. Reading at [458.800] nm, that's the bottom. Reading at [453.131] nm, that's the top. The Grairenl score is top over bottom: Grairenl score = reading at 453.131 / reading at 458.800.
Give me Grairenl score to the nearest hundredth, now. 0.78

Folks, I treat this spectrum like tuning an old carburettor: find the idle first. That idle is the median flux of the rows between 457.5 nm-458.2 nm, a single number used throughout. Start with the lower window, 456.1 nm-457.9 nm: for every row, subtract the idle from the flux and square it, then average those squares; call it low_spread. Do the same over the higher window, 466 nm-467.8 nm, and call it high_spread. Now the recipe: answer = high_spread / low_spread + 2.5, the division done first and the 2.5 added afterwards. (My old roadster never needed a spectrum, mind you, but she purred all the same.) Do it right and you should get 3.7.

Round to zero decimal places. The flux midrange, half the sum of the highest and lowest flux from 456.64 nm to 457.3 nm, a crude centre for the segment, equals 318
